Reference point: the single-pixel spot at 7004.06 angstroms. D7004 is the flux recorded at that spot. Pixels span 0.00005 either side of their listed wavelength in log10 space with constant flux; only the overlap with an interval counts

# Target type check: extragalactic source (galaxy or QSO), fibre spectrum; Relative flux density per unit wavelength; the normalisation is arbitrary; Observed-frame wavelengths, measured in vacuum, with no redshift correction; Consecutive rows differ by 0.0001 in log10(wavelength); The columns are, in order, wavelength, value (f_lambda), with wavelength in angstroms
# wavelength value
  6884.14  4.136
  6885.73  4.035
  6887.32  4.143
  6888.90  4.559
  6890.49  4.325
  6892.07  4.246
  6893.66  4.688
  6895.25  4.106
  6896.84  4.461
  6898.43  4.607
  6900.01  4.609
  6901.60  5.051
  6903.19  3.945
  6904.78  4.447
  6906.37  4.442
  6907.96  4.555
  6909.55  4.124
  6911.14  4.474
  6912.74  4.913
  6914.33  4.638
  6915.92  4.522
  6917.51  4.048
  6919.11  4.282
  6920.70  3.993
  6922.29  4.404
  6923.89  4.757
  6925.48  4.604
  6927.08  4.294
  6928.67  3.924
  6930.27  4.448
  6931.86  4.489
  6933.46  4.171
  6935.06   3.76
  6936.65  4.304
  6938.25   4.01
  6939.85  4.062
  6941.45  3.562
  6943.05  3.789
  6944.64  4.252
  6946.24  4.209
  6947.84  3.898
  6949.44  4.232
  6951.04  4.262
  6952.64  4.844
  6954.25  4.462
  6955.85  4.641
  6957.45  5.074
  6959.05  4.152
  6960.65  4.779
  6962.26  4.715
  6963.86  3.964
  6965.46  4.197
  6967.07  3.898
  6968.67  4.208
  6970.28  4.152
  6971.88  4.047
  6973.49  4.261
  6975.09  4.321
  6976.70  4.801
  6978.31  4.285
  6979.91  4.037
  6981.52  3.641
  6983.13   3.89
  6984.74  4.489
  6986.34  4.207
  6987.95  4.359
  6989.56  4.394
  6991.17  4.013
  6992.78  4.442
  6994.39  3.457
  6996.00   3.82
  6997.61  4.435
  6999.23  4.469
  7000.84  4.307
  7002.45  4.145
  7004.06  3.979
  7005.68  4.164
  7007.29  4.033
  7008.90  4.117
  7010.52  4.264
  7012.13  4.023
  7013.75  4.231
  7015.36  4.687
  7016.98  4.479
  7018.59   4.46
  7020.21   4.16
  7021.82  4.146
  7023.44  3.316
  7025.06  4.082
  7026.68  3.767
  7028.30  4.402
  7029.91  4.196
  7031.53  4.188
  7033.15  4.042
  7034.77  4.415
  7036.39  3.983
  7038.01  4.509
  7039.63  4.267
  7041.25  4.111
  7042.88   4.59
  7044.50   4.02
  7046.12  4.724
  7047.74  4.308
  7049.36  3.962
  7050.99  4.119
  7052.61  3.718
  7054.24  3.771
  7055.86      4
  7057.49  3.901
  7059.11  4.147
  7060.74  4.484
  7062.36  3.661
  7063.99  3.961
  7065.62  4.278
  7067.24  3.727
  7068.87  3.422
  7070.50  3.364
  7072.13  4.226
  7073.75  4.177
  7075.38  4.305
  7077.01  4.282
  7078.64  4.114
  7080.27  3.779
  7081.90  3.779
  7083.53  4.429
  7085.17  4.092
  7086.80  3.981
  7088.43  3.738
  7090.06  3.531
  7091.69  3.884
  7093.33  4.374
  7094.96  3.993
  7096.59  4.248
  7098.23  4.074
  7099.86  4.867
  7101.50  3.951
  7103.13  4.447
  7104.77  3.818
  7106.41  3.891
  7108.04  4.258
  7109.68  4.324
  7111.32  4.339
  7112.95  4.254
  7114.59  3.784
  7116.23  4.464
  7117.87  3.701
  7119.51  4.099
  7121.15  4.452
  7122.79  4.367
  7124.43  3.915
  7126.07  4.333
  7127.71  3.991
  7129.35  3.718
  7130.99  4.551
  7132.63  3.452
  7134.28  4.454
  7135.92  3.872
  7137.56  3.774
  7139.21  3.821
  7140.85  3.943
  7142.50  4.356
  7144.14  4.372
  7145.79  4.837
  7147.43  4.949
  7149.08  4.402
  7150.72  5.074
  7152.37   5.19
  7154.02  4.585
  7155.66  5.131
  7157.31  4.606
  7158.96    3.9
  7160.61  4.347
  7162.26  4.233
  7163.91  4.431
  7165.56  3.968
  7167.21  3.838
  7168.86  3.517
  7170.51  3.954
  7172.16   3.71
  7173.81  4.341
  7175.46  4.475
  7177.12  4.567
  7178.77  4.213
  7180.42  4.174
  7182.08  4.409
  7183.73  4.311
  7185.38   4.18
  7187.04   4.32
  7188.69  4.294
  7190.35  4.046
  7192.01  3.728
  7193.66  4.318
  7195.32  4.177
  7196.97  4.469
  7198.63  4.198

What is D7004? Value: 3.979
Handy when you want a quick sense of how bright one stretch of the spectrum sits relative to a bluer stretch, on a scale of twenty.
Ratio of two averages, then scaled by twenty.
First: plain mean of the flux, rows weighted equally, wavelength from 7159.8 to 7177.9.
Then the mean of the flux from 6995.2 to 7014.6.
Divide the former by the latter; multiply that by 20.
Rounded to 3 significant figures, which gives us 19.8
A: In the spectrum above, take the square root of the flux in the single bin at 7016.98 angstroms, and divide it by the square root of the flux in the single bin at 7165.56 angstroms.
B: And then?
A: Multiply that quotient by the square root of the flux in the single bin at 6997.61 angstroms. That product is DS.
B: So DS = 2.2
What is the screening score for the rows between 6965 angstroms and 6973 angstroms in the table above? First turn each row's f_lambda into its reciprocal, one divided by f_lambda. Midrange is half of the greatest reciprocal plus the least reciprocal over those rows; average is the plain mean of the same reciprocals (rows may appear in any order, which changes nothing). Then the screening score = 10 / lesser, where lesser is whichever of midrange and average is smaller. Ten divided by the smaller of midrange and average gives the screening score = 41.0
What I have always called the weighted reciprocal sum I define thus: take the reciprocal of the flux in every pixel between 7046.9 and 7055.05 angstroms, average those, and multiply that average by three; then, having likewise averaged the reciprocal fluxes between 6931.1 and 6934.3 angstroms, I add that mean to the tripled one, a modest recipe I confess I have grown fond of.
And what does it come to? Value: 0.988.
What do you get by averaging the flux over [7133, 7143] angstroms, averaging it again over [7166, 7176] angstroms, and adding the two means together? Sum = 8.0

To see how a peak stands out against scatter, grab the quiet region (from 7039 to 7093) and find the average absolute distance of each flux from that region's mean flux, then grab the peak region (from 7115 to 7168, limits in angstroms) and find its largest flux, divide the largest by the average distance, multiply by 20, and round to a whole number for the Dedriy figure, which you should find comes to 404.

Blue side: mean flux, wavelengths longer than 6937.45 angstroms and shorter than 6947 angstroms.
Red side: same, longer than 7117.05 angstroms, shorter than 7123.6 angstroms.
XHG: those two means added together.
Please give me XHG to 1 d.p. 8.1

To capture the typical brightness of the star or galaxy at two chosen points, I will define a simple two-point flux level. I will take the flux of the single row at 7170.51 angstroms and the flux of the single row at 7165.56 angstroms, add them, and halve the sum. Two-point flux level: 3.96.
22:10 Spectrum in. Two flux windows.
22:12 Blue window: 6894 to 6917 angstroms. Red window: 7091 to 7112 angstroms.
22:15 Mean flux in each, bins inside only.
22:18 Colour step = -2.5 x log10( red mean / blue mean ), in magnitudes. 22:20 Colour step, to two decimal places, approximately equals 0.08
